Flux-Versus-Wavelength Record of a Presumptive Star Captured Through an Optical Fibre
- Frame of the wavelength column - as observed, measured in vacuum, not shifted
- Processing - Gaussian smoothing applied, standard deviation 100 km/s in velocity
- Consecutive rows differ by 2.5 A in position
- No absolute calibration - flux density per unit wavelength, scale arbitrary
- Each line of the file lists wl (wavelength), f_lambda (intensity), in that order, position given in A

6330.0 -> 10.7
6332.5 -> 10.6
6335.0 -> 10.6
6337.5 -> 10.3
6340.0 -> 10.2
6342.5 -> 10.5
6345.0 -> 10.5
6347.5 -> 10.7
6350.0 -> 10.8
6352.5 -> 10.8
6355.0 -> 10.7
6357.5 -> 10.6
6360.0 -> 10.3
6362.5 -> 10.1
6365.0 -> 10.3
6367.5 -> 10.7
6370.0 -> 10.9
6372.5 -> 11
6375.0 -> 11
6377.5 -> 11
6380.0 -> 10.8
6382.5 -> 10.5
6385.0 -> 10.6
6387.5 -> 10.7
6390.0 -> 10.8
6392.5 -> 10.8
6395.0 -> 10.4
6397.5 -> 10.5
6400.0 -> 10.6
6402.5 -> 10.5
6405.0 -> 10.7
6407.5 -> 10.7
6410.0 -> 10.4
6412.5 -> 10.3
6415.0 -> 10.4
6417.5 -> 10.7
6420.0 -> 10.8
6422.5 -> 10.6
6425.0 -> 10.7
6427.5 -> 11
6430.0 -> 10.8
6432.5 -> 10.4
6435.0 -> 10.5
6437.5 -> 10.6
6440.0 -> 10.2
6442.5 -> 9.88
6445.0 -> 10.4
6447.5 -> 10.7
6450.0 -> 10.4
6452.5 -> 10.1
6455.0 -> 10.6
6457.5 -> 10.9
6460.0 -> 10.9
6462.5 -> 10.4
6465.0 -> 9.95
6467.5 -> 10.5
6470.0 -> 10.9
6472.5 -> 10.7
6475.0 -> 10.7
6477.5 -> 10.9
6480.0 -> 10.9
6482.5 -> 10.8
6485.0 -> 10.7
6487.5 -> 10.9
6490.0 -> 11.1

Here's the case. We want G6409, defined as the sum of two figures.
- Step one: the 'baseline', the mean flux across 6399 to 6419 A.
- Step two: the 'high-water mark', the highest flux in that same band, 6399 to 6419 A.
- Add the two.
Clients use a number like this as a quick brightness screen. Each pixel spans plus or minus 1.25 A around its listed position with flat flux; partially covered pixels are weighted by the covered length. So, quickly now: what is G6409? 21.2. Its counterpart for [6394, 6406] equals 21.2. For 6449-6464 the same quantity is 21.4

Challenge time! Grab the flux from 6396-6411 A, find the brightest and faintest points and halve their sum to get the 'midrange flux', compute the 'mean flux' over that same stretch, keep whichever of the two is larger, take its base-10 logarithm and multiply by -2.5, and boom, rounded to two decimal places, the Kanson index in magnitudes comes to -2.56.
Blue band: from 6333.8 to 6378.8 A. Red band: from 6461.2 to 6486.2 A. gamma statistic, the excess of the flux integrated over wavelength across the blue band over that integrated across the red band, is 211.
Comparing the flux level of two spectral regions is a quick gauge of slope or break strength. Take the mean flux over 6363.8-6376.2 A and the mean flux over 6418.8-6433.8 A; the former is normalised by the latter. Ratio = 1.01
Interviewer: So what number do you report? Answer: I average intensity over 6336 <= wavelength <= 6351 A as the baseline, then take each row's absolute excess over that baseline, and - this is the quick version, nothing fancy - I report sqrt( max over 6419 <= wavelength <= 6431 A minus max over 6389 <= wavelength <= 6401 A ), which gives 0.45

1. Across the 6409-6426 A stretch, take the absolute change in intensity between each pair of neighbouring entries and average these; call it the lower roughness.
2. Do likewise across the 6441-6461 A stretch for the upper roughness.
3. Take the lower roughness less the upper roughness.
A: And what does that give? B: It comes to -0.17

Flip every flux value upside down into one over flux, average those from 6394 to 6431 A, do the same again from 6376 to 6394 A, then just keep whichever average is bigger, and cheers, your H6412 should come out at 0.0943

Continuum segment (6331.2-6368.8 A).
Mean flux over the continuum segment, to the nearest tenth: 10.5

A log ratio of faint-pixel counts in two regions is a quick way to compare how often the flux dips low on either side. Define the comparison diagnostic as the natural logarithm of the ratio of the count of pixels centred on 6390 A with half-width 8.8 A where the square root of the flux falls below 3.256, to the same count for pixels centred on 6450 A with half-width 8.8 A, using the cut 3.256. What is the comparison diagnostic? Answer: -0.22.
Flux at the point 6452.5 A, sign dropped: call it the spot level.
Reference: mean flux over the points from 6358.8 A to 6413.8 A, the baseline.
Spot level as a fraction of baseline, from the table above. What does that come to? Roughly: 0.95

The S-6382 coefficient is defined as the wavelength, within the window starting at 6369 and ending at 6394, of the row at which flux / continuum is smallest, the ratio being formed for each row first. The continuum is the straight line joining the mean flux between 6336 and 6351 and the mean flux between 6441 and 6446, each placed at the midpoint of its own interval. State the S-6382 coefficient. 6382.5 A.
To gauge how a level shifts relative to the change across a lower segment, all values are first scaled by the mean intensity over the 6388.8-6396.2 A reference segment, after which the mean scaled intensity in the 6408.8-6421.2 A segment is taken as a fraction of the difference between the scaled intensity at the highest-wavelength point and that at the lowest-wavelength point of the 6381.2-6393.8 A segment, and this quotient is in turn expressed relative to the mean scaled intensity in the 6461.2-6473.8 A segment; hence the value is 36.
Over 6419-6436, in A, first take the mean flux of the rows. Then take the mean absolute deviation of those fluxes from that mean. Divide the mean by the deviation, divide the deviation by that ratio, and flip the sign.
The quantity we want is -0.0024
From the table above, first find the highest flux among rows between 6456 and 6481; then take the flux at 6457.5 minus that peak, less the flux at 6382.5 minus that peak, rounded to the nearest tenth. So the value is 0.4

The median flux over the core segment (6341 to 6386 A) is 10.7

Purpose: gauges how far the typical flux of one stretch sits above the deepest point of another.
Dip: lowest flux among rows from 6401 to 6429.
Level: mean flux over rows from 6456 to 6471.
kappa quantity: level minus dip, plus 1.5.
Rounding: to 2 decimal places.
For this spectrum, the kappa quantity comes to 1.79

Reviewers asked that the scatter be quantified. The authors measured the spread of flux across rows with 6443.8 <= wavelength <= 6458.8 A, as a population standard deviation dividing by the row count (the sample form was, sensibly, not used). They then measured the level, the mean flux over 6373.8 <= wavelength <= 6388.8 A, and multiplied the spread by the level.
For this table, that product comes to 2.7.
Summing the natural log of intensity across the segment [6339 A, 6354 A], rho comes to 14.2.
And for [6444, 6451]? 7.1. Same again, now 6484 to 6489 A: 4.8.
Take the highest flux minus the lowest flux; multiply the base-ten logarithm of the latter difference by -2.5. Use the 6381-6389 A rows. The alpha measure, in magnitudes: 1.7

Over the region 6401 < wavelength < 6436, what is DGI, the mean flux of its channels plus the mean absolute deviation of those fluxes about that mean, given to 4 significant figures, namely 10.77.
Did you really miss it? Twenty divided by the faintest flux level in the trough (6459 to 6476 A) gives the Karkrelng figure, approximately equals 2.01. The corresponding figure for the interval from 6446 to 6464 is 1.98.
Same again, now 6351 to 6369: 1.98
